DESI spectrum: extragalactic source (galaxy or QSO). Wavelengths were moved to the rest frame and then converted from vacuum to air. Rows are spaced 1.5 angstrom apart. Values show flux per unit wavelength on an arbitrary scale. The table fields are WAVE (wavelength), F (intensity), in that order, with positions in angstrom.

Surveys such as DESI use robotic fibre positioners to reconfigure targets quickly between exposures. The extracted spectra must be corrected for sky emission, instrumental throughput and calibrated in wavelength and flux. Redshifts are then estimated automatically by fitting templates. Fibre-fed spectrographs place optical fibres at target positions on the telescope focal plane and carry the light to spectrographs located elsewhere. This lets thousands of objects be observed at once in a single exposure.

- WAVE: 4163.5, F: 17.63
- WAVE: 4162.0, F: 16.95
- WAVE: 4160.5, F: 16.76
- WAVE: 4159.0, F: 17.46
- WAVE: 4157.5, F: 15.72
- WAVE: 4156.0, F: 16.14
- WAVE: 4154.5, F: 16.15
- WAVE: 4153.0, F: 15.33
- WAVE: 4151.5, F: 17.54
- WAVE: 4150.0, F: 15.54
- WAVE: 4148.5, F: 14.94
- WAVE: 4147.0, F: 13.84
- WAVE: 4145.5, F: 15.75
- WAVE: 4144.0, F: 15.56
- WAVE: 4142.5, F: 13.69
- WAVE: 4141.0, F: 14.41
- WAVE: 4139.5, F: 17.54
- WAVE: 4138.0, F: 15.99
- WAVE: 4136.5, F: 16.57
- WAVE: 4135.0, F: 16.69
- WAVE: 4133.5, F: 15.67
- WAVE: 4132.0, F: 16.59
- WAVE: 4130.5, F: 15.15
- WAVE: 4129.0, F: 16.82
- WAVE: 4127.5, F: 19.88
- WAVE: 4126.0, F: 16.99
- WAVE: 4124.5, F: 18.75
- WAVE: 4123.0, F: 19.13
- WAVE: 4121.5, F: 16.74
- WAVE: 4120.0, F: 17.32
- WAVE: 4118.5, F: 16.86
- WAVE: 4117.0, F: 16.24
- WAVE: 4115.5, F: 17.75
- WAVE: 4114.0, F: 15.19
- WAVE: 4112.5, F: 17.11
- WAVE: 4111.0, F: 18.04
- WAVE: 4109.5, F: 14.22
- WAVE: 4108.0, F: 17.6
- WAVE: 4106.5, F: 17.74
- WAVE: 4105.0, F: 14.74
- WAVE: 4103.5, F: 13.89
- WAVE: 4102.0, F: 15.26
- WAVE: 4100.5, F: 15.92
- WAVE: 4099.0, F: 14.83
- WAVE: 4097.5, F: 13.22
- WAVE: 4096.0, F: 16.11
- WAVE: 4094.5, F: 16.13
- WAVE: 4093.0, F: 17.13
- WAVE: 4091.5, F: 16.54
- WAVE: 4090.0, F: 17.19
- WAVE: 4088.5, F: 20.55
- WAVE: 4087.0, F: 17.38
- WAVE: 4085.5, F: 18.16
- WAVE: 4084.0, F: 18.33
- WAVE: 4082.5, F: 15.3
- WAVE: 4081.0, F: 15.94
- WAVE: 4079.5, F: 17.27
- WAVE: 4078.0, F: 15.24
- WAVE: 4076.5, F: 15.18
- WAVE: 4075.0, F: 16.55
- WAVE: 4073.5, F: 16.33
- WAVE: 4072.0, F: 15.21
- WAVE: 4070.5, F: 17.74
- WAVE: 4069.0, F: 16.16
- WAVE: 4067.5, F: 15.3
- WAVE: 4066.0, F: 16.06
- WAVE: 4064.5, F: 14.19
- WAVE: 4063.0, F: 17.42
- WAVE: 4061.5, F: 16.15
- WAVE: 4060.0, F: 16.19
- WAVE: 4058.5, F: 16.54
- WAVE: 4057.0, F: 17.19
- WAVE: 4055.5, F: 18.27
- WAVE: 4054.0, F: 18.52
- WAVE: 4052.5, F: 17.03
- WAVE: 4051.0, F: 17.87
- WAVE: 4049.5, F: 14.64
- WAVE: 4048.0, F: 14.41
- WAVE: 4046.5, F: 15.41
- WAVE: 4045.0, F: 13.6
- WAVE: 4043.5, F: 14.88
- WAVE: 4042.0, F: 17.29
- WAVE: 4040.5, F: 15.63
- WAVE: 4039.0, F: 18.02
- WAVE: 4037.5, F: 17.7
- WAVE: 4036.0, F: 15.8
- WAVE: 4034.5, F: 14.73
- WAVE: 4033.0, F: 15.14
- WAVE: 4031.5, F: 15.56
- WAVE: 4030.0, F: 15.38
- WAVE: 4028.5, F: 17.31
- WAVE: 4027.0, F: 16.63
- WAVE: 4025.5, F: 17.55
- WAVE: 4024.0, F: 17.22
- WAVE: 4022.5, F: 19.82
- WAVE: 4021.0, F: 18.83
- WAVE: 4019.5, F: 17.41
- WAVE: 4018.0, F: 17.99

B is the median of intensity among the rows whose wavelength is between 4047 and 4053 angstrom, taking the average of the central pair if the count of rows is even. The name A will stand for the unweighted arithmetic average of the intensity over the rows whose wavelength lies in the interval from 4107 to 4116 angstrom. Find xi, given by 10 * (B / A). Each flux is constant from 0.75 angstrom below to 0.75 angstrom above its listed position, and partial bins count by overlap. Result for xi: 9.5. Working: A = 16.7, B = 15.8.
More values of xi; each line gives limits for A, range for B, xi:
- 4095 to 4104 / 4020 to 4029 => 11.7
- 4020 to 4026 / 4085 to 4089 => 9.9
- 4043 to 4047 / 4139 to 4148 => 10.2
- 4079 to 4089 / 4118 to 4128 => 9.9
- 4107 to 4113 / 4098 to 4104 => 9.0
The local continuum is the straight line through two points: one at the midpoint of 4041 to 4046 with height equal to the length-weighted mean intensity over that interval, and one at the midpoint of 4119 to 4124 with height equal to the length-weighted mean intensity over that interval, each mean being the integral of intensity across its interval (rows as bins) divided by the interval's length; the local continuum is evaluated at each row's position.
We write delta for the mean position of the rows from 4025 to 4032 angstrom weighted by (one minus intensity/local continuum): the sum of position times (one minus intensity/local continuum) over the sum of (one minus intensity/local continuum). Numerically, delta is 4027.5 angstrom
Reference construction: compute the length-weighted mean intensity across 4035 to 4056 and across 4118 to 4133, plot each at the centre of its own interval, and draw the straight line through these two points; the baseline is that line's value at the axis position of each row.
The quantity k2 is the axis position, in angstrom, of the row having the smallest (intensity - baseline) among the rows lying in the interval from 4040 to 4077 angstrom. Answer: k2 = 4045.0 angstrom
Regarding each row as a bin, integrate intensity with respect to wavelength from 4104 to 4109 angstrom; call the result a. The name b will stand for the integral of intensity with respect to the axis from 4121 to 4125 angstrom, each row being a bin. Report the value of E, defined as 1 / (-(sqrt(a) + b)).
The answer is -0.0122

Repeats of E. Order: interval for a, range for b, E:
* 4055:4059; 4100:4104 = -0.0146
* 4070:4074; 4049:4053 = -0.0134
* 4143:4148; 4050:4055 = -0.0103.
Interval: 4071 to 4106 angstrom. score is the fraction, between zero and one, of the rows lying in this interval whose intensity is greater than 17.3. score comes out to 0.17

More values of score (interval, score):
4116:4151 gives 0.22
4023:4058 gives 0.30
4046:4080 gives 0.22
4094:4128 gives 0.35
